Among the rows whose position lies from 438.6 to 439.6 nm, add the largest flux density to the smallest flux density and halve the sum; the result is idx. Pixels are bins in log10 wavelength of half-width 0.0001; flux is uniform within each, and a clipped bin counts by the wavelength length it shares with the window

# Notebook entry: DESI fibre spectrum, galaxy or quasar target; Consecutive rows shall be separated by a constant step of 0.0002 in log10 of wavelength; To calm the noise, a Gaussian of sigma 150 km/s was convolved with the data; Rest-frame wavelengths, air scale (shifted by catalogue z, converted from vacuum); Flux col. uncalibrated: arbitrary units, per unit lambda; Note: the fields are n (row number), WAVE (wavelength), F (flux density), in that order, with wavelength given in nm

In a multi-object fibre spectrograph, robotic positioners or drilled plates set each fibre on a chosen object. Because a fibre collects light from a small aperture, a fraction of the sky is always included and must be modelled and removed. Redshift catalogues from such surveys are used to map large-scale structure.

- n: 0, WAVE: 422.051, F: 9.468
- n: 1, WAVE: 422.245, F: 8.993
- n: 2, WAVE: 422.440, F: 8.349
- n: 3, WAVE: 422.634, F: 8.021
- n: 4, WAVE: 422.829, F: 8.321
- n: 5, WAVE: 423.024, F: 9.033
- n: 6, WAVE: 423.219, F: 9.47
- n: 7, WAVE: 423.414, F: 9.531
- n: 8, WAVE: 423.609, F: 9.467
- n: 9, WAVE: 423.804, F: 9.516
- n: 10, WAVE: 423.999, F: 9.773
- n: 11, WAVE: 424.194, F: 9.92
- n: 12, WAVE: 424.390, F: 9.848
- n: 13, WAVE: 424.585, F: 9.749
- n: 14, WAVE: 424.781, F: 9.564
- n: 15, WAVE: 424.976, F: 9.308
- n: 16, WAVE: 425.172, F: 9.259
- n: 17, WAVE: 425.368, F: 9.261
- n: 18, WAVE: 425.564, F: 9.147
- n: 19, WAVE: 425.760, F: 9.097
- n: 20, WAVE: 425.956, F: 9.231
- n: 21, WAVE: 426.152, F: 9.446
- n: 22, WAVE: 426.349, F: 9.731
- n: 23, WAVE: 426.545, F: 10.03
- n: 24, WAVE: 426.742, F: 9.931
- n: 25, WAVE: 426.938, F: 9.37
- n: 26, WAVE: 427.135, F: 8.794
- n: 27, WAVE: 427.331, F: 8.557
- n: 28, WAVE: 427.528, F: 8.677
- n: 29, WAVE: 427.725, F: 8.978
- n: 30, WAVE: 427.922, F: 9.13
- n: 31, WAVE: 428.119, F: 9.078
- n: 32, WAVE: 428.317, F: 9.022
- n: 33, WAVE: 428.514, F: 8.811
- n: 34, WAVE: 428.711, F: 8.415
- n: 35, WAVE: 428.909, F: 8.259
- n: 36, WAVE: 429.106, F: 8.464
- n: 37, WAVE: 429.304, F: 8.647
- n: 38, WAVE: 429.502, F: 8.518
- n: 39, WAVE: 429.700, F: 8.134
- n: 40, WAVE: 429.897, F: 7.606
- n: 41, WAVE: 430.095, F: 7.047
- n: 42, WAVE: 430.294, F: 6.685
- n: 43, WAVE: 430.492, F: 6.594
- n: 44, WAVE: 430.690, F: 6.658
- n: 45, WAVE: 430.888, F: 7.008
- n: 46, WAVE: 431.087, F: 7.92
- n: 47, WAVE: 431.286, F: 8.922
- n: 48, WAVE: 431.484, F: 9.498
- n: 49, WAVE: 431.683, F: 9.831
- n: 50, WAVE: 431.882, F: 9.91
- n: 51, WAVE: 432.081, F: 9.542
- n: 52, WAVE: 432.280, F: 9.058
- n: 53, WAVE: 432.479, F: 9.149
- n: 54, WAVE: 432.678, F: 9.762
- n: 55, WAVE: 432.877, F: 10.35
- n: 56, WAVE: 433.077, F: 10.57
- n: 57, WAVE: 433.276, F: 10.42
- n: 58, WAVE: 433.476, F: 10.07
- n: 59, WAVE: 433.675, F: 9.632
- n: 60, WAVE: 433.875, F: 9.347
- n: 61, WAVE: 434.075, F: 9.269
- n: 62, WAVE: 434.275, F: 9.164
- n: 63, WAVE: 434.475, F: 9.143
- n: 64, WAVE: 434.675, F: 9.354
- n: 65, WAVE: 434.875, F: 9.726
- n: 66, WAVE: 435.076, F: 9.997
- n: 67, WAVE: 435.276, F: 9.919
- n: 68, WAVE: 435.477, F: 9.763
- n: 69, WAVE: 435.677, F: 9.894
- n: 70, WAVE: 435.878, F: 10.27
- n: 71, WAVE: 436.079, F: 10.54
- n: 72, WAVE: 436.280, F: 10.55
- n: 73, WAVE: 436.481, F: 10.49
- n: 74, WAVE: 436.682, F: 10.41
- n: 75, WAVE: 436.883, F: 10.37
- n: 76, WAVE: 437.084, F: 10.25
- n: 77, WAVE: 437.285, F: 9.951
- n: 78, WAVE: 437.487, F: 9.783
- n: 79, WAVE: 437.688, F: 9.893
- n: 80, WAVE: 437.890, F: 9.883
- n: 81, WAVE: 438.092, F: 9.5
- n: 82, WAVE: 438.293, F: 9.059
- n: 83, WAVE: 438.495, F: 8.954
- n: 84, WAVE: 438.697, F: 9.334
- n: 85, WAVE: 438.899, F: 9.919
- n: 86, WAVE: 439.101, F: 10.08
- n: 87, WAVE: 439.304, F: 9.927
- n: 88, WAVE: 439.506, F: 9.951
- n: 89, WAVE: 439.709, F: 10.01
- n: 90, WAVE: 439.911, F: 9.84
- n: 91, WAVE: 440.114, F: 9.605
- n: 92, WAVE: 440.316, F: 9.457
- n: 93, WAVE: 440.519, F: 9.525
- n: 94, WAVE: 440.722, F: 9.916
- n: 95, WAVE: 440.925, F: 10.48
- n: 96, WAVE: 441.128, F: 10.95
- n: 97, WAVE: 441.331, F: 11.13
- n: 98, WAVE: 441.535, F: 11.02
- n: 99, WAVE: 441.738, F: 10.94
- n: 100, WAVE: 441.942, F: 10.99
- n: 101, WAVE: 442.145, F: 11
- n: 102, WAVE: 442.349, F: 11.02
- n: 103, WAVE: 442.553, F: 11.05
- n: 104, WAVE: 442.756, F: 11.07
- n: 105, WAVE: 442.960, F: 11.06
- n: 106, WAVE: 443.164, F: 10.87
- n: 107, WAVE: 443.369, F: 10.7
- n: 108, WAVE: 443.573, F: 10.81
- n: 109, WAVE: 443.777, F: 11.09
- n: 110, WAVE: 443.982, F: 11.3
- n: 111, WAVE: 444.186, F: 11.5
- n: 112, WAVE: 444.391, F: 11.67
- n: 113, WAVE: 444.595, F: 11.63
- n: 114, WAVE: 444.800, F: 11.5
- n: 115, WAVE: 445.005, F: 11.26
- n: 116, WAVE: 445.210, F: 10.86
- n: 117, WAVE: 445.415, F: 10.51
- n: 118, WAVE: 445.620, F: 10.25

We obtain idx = 9.7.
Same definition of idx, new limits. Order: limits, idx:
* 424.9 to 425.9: 9.2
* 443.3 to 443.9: 10.9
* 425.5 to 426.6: 9.6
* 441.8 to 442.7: 11.0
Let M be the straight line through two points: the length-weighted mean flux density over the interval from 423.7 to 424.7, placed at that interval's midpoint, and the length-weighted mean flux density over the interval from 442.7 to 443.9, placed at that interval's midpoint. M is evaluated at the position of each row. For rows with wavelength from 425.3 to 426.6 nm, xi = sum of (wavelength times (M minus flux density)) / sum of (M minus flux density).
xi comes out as 425.74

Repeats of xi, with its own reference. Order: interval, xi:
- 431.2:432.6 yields 431.91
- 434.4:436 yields 435.00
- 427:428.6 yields 427.79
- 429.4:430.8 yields 430.20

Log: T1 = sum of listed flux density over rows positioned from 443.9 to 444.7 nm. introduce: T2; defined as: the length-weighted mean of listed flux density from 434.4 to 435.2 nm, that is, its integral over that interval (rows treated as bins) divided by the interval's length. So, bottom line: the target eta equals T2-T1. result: -36.5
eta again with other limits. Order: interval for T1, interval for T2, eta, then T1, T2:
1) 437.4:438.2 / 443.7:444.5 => -27.7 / 39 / 11.4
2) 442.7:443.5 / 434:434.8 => -34.4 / 44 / 9.3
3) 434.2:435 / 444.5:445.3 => -26.1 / 37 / 11.3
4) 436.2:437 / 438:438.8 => -32.6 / 42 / 9.2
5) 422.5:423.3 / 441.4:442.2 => -23.9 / 35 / 11.0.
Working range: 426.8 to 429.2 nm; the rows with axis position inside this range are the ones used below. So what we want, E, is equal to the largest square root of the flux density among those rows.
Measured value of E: 3.06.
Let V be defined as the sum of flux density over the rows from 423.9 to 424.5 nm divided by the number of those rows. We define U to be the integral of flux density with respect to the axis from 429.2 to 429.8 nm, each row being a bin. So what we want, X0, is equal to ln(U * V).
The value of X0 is 3.91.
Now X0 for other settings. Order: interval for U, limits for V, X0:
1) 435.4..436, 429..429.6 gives 3.94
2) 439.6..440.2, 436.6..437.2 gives 4.11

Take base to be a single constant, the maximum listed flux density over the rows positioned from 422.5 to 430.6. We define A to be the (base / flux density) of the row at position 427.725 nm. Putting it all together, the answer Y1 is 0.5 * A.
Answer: 0.56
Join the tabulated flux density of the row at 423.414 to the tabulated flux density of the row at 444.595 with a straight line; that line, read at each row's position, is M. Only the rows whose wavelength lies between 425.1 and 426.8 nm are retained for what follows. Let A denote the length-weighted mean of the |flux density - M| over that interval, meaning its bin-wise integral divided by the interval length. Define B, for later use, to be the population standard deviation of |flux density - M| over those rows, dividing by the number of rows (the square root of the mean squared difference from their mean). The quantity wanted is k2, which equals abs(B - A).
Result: 0.18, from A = 0.39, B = 0.2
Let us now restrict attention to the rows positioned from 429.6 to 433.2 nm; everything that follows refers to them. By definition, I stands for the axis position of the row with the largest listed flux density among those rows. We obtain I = 433.077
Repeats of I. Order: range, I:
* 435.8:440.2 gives 436.280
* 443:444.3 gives 444.186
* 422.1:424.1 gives 423.999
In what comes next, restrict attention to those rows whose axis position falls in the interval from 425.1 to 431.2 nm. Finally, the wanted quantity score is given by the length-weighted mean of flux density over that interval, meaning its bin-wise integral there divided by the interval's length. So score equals 8.6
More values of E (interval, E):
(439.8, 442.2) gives 3.34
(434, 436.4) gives 3.25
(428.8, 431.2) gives 2.94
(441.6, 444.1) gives 3.36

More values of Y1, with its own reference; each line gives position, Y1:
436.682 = 0.48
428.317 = 0.56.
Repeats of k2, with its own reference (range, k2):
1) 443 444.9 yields 0.07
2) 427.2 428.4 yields 0.88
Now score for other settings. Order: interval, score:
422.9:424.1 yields 9.4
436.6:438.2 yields 10.0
